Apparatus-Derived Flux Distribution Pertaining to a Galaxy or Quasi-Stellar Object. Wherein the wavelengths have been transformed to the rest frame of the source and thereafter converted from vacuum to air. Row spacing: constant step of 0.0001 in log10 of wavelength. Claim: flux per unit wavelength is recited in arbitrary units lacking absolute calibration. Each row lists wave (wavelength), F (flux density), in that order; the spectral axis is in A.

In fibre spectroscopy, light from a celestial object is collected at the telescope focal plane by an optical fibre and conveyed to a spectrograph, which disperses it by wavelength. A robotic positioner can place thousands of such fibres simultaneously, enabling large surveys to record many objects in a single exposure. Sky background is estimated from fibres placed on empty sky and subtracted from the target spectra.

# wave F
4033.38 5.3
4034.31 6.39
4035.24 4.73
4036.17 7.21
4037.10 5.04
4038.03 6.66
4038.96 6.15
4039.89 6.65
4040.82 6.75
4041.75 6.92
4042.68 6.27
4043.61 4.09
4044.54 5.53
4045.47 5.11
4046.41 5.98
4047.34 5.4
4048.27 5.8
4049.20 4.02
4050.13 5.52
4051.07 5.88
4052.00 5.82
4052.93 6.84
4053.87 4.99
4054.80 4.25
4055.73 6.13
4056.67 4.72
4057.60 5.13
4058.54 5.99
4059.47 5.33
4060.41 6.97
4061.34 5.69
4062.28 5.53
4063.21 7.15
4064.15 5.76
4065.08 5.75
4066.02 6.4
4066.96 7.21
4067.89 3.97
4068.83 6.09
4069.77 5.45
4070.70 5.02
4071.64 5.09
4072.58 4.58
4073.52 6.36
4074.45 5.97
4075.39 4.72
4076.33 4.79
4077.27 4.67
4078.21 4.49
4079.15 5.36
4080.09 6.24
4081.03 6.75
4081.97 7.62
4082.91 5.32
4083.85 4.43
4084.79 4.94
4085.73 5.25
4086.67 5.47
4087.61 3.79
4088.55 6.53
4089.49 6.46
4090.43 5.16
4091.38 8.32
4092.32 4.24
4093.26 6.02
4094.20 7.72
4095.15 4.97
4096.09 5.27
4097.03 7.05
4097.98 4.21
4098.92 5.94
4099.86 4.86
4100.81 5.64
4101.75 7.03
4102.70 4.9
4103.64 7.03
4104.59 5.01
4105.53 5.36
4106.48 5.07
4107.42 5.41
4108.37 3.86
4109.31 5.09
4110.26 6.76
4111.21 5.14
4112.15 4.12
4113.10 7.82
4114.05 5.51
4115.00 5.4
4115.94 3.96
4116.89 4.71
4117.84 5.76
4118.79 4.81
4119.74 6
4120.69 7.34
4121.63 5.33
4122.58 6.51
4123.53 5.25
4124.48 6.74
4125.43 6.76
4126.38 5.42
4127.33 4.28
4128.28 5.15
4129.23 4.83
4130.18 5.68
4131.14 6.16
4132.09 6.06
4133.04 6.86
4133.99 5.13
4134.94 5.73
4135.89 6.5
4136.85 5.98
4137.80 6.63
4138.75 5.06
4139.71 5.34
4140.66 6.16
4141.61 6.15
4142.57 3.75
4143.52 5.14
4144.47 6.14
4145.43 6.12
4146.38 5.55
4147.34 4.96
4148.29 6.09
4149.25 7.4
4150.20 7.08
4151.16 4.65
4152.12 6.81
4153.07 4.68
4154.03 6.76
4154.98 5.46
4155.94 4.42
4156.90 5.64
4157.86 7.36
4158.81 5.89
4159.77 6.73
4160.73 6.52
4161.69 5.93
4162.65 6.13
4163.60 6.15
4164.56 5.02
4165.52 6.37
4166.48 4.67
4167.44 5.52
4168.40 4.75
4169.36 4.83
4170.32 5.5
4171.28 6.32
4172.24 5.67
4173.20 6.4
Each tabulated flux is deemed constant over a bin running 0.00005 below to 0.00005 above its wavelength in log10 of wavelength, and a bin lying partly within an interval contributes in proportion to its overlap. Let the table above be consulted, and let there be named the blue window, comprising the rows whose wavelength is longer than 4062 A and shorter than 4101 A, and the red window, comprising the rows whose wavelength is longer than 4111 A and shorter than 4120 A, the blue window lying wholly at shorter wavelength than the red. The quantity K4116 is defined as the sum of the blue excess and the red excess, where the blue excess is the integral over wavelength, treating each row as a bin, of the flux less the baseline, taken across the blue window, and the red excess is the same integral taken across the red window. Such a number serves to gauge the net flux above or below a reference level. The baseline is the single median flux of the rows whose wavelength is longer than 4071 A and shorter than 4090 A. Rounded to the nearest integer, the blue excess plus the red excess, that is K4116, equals 14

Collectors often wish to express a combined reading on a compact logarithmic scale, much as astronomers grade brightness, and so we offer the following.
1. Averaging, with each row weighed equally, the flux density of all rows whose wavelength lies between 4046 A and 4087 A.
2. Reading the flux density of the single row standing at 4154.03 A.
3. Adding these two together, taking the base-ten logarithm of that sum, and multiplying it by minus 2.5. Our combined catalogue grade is -2.73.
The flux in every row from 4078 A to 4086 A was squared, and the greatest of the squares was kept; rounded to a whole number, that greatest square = 58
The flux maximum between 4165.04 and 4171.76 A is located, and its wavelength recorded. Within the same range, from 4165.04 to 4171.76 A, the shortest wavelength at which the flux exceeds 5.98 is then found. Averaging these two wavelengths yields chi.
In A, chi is 4165.5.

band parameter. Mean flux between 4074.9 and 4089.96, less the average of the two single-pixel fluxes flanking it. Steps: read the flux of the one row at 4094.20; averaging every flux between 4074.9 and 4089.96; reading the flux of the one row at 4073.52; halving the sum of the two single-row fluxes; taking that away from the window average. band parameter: -1.6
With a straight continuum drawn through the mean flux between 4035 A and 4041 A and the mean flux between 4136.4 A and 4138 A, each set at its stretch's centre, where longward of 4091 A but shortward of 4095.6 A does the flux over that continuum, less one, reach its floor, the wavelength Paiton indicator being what 4092.32 A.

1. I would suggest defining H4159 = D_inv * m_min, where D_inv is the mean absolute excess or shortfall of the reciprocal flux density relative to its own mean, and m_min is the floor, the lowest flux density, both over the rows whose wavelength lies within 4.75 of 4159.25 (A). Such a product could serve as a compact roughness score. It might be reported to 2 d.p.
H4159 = 0.07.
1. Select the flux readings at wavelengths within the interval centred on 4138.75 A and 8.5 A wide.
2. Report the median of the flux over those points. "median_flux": 5.98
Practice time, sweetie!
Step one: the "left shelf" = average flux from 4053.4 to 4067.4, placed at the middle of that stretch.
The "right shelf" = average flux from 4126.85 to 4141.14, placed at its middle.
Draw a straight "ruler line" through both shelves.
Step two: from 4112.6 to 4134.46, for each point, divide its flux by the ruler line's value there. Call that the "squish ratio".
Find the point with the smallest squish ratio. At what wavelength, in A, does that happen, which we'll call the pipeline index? 4115.94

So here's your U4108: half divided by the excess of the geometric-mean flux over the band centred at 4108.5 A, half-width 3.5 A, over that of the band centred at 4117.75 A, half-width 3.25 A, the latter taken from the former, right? -3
